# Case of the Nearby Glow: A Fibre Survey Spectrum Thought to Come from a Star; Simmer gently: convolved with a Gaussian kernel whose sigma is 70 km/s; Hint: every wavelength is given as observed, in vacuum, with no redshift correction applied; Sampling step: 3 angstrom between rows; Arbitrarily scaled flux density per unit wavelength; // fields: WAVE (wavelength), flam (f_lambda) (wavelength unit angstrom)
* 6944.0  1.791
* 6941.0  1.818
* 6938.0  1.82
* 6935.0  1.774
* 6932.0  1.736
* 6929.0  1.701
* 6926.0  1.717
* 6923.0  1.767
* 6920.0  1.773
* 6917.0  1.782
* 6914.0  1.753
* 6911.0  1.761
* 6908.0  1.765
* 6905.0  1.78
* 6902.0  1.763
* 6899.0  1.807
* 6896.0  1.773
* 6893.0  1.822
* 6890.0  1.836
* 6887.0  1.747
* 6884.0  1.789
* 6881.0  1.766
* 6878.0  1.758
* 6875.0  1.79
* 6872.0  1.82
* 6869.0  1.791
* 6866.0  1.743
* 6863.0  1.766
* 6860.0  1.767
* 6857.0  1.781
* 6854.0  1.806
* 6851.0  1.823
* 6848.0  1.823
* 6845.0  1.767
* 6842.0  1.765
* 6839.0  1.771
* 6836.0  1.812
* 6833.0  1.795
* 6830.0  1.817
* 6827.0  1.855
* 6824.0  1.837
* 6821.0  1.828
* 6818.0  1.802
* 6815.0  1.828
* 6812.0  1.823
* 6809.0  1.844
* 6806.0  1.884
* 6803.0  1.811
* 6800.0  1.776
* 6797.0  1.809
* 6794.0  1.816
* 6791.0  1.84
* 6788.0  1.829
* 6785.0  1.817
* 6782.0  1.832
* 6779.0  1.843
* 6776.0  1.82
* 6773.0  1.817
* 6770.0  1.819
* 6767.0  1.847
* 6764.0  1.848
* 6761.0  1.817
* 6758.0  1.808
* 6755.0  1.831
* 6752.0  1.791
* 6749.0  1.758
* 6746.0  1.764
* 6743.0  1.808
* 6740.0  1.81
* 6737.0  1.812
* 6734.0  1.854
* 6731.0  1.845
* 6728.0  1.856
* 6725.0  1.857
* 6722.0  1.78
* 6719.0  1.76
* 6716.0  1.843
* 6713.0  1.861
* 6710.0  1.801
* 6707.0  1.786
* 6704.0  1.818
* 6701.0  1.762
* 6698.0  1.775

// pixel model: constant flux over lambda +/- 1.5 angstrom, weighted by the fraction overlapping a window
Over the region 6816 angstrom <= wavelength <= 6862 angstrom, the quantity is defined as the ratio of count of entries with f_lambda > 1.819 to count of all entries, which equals 0.33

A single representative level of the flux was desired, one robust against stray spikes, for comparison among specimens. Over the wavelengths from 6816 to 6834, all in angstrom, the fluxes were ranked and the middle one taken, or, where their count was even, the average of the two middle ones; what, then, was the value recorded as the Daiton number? 1.82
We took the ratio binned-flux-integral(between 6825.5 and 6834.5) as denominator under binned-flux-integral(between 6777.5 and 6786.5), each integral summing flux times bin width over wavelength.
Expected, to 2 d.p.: 1.00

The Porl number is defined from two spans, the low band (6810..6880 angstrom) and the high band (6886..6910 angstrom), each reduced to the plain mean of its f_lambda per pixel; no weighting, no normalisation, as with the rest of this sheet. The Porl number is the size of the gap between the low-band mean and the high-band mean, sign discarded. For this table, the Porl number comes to 0.012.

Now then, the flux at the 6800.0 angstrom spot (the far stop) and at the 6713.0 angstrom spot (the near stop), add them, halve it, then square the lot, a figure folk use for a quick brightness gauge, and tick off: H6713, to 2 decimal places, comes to 3.31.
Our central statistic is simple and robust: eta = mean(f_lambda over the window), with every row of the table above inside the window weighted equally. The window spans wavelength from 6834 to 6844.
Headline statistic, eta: 1.78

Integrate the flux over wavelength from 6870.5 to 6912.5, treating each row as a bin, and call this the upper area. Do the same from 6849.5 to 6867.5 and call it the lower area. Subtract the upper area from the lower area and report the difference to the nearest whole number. -43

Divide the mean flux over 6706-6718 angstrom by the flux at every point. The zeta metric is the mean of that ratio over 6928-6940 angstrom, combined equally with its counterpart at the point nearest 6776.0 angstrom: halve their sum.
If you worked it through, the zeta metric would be 1.02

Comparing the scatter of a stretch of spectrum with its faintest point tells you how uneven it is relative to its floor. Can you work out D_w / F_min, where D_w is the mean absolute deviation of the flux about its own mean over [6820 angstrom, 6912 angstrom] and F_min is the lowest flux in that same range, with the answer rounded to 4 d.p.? 0.0147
